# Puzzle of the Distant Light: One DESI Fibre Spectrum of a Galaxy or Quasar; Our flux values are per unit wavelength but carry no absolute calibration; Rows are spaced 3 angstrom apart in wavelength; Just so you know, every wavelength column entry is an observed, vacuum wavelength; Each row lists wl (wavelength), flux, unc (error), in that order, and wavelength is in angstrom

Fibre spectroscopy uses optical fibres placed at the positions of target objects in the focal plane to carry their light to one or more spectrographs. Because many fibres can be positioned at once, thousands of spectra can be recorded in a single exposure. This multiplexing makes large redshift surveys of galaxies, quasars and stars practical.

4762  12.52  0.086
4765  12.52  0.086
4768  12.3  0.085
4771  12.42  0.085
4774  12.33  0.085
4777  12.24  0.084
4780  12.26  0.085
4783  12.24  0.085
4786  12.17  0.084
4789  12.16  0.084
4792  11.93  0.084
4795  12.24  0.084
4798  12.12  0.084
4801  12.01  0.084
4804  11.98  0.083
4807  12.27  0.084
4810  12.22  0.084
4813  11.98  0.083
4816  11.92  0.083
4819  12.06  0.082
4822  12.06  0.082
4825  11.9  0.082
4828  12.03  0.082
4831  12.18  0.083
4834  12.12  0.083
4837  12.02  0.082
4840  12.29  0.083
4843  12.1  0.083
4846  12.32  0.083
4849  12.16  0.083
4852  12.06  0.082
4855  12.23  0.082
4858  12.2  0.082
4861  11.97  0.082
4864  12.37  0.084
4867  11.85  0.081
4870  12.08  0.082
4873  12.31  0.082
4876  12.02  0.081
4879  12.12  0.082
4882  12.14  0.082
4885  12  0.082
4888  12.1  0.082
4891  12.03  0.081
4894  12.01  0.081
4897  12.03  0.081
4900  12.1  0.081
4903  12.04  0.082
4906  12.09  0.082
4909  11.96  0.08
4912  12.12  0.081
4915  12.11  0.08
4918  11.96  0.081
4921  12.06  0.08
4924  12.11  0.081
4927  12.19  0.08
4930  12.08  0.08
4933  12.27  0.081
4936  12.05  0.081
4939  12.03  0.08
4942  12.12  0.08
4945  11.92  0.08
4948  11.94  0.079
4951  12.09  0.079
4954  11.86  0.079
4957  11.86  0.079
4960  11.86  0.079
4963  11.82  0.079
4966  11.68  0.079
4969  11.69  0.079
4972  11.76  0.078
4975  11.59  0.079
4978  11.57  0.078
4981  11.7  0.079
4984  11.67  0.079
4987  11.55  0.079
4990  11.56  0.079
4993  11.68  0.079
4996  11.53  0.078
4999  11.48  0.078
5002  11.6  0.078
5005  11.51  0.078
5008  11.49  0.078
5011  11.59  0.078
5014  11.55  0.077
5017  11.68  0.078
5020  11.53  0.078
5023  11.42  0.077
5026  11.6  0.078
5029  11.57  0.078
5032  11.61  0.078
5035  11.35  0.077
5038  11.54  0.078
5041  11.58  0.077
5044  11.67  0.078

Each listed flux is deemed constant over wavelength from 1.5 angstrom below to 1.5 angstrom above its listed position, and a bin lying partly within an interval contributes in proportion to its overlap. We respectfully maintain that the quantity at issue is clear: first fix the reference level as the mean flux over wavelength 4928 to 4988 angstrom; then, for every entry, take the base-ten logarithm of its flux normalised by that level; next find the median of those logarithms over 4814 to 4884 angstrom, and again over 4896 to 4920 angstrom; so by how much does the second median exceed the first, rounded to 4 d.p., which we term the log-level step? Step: -0.0013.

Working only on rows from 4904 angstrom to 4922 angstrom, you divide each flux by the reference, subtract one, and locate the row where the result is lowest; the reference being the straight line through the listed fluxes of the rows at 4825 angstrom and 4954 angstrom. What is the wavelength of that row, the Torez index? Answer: 4909 angstrom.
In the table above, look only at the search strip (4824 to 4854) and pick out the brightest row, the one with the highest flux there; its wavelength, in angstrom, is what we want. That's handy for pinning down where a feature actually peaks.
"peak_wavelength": 4846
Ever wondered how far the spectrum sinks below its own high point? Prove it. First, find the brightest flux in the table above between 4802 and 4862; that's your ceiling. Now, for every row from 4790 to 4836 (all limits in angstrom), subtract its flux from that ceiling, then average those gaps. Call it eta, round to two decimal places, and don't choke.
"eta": 0.25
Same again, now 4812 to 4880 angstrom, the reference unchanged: 0.22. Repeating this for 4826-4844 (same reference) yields 0.20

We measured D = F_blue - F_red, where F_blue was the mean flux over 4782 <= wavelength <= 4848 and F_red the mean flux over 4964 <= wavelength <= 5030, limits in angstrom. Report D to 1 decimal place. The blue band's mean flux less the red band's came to 0.5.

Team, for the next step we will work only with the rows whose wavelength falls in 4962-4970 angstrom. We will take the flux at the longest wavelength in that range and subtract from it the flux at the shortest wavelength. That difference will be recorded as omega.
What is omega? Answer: -0.13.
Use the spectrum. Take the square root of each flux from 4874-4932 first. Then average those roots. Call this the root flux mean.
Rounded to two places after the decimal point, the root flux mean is 3.47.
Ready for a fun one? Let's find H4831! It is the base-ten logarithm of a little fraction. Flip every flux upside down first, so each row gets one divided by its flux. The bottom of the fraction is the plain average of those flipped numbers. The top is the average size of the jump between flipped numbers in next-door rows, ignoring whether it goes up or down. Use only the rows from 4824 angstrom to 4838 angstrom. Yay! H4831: -2.04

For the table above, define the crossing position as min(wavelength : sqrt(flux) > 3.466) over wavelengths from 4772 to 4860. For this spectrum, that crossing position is 4774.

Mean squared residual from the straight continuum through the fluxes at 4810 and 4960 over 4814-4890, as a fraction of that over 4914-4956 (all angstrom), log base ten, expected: -0.1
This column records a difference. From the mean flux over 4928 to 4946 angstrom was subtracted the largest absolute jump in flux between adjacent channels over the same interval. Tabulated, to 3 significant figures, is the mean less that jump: 11.9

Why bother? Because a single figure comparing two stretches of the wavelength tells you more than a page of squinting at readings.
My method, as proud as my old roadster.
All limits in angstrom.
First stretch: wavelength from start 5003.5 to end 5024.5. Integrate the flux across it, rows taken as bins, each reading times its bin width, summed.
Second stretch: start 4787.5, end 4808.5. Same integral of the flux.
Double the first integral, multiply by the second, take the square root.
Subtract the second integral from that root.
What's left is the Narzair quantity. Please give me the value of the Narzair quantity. 97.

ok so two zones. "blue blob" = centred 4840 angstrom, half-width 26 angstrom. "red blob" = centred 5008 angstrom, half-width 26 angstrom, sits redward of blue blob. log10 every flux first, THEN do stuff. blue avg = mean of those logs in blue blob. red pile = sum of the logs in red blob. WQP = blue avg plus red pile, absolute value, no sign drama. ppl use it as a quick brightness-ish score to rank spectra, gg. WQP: 19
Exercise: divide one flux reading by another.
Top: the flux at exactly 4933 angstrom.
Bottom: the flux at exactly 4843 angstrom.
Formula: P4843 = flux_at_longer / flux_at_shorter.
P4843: 1.01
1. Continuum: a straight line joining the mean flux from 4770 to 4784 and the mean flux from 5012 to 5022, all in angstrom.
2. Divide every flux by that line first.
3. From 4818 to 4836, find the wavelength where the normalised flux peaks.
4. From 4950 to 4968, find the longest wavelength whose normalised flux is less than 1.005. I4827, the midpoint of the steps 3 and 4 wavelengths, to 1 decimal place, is 4898.5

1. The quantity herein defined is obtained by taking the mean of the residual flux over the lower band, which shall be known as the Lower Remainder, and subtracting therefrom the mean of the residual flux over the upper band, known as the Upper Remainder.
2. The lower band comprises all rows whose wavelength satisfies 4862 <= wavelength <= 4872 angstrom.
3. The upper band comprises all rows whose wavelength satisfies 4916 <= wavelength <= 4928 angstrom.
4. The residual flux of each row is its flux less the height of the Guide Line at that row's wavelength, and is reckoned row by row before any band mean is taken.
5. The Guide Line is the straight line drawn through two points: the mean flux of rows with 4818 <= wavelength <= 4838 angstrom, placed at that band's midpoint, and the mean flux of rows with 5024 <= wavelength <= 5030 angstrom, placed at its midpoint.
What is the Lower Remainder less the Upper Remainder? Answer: -0.11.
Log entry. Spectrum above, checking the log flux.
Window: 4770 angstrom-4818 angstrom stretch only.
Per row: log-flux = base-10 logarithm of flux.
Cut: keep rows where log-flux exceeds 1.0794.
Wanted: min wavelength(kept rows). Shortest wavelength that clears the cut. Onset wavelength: 4771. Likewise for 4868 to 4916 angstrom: 4870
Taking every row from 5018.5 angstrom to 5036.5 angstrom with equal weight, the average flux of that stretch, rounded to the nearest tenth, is 11.5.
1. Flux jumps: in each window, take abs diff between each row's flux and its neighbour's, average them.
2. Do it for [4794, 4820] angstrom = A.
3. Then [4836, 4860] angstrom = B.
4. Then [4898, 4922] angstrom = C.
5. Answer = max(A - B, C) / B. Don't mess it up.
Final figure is 0.579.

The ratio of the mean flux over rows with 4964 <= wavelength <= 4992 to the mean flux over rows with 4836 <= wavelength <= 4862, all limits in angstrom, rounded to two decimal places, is 0.96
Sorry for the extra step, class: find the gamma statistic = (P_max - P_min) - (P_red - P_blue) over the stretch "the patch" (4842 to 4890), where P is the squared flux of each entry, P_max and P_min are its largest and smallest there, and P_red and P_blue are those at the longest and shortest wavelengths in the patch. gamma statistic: 12.6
